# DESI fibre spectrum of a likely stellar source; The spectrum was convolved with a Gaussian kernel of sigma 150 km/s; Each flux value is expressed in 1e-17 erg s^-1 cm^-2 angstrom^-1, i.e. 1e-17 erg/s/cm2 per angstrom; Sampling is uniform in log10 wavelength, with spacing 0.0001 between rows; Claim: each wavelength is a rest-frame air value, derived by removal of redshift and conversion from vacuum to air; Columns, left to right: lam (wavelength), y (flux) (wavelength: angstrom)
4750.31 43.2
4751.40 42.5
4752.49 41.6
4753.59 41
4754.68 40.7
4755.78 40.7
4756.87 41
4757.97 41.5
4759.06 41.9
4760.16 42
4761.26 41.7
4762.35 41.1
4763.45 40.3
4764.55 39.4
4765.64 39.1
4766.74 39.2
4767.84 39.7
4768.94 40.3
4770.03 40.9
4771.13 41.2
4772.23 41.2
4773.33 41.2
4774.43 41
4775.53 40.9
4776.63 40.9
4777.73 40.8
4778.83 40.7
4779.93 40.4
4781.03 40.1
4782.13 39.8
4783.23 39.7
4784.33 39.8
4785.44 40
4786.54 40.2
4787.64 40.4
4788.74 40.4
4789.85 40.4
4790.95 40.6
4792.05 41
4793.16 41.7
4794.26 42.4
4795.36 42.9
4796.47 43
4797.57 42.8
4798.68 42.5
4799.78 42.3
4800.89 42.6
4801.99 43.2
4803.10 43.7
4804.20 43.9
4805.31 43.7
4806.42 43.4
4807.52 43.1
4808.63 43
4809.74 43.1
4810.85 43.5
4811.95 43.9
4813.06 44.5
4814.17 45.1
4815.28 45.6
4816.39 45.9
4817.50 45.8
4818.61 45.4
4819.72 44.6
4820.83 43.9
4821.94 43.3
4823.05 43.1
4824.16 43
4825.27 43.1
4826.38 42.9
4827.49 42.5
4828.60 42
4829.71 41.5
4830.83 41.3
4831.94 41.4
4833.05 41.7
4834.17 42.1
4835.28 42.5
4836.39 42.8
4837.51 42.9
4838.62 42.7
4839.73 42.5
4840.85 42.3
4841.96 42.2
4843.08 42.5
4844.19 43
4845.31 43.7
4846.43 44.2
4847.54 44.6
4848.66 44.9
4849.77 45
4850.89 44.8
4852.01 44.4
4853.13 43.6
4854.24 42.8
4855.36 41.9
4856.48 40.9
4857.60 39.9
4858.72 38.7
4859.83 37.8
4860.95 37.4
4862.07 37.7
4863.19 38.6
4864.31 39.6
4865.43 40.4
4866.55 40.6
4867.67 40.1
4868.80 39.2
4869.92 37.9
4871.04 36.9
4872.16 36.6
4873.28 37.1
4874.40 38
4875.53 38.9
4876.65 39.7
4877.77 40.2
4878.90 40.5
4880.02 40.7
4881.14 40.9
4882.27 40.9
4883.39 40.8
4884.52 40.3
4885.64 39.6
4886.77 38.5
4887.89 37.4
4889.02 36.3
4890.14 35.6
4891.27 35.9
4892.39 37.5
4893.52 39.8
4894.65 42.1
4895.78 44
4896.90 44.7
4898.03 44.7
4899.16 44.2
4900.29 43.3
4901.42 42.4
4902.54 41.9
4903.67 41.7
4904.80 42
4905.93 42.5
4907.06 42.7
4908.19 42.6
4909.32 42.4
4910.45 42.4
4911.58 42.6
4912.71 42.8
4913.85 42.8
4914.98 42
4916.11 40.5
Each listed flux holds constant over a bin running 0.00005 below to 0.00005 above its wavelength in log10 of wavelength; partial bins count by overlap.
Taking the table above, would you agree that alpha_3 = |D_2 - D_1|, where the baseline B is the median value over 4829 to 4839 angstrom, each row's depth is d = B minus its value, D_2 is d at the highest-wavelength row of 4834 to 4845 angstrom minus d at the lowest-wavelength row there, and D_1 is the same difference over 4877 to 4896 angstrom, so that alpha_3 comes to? 2.9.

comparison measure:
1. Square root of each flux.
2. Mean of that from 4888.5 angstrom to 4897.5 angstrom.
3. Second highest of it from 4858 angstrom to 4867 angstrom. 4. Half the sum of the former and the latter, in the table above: 6.32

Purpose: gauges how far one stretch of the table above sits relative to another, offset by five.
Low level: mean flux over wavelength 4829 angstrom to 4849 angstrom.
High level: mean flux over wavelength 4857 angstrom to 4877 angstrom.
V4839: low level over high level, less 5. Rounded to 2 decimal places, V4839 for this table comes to -3.89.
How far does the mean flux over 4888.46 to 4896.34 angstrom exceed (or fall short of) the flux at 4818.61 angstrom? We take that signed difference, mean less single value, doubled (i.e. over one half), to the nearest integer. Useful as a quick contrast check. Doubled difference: -13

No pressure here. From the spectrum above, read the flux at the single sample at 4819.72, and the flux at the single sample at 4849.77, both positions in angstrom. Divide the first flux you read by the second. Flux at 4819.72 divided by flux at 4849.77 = 0.99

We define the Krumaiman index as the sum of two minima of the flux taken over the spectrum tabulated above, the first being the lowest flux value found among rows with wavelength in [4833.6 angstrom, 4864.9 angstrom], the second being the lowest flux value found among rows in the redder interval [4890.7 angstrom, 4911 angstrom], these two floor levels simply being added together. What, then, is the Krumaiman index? 73.3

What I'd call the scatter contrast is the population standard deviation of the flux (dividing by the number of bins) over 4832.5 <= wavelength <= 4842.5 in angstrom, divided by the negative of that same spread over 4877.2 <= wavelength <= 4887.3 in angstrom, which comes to -0.48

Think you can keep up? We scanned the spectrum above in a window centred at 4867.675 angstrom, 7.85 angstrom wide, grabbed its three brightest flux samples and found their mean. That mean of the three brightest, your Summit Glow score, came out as 40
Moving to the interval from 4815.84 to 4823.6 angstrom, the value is 46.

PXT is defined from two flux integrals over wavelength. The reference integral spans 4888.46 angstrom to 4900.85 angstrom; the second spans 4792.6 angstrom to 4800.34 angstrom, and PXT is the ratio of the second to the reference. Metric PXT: 0.7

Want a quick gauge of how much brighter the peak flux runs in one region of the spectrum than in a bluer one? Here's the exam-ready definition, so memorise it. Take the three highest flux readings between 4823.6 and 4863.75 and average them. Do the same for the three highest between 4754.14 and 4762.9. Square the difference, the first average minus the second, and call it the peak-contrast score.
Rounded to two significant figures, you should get 9.2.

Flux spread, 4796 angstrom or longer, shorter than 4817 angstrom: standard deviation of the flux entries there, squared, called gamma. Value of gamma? 1.0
